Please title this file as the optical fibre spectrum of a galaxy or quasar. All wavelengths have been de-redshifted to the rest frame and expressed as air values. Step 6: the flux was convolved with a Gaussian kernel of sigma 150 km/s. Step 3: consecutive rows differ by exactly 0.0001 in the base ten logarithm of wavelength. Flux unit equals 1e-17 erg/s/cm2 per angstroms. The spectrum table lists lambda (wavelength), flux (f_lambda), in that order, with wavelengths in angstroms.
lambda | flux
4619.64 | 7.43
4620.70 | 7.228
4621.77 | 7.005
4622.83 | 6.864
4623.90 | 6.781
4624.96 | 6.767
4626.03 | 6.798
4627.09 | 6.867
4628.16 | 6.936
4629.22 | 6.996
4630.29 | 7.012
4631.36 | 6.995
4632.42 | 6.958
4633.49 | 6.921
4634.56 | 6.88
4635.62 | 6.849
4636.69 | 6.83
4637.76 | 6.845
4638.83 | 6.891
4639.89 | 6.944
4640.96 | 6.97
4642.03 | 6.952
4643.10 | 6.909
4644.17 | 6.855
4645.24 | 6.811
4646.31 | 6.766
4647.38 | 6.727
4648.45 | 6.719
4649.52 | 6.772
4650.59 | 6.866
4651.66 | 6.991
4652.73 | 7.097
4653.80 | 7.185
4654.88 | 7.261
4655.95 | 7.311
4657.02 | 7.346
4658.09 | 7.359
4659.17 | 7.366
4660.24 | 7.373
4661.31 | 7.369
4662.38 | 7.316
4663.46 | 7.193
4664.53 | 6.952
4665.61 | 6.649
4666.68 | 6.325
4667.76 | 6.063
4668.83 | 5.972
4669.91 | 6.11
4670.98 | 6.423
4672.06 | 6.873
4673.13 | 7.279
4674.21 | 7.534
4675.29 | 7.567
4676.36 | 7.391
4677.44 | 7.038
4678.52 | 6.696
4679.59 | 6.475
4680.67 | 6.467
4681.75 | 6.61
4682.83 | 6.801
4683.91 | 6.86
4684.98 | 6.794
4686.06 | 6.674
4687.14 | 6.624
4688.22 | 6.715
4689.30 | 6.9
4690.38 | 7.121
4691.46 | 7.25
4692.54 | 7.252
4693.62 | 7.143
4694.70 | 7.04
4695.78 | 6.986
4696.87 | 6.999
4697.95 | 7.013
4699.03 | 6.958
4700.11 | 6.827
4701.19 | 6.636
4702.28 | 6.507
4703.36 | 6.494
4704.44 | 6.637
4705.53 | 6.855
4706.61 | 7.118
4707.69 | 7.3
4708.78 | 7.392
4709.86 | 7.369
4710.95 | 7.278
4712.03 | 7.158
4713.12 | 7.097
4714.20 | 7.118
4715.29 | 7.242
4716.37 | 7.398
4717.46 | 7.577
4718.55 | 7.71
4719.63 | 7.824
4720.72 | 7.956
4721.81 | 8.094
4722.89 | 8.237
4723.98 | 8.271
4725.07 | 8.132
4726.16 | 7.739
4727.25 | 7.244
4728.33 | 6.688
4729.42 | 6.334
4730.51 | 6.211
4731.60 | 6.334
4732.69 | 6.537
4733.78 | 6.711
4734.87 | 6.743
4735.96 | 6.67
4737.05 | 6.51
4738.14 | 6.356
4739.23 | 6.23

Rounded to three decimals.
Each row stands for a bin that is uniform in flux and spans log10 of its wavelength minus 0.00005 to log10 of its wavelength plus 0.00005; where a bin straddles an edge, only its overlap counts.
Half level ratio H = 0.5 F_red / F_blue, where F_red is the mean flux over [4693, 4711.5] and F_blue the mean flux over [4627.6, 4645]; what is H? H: 0.504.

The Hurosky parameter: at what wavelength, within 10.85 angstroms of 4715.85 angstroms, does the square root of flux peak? 4723.98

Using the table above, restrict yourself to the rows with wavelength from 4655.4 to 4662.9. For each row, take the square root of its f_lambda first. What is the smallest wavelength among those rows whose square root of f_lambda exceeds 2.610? 4655.95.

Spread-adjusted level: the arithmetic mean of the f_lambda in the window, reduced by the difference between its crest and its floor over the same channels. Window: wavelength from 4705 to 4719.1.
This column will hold 6.4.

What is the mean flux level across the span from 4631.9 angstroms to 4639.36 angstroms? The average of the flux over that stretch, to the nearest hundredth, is 6.88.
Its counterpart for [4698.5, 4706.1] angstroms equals 6.70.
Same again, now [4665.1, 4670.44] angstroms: 6.22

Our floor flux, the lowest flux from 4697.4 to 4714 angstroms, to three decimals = 6.494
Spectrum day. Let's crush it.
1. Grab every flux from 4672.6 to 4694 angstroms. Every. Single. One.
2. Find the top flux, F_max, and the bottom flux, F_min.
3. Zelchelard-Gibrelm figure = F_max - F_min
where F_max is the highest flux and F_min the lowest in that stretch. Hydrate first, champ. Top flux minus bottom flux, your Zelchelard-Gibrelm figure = 1.1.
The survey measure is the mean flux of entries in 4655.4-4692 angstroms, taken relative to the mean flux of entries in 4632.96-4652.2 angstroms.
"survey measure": 1.01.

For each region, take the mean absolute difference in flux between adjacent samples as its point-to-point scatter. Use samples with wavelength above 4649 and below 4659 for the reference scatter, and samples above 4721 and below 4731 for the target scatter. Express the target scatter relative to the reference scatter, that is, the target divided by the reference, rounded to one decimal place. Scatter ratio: 3.8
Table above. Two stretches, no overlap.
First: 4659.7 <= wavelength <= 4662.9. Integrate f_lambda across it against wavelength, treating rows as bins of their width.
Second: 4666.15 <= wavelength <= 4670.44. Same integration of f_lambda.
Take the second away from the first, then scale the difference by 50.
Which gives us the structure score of -131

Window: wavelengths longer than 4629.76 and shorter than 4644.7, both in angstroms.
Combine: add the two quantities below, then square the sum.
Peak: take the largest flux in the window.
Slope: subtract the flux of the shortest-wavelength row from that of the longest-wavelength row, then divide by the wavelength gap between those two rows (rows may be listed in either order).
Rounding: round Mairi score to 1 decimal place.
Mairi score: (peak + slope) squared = 49.0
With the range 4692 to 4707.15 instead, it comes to 52.5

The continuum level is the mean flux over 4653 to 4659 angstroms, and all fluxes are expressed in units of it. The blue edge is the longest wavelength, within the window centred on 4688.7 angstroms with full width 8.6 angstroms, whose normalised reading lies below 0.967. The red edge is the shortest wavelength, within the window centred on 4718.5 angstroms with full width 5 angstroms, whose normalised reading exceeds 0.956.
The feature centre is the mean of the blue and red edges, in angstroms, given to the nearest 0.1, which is 4702.8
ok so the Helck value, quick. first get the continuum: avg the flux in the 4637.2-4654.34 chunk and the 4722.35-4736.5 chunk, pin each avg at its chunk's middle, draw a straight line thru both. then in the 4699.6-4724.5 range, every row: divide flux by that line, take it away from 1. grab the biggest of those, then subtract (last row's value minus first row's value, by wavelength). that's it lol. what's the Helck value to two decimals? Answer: 0.27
